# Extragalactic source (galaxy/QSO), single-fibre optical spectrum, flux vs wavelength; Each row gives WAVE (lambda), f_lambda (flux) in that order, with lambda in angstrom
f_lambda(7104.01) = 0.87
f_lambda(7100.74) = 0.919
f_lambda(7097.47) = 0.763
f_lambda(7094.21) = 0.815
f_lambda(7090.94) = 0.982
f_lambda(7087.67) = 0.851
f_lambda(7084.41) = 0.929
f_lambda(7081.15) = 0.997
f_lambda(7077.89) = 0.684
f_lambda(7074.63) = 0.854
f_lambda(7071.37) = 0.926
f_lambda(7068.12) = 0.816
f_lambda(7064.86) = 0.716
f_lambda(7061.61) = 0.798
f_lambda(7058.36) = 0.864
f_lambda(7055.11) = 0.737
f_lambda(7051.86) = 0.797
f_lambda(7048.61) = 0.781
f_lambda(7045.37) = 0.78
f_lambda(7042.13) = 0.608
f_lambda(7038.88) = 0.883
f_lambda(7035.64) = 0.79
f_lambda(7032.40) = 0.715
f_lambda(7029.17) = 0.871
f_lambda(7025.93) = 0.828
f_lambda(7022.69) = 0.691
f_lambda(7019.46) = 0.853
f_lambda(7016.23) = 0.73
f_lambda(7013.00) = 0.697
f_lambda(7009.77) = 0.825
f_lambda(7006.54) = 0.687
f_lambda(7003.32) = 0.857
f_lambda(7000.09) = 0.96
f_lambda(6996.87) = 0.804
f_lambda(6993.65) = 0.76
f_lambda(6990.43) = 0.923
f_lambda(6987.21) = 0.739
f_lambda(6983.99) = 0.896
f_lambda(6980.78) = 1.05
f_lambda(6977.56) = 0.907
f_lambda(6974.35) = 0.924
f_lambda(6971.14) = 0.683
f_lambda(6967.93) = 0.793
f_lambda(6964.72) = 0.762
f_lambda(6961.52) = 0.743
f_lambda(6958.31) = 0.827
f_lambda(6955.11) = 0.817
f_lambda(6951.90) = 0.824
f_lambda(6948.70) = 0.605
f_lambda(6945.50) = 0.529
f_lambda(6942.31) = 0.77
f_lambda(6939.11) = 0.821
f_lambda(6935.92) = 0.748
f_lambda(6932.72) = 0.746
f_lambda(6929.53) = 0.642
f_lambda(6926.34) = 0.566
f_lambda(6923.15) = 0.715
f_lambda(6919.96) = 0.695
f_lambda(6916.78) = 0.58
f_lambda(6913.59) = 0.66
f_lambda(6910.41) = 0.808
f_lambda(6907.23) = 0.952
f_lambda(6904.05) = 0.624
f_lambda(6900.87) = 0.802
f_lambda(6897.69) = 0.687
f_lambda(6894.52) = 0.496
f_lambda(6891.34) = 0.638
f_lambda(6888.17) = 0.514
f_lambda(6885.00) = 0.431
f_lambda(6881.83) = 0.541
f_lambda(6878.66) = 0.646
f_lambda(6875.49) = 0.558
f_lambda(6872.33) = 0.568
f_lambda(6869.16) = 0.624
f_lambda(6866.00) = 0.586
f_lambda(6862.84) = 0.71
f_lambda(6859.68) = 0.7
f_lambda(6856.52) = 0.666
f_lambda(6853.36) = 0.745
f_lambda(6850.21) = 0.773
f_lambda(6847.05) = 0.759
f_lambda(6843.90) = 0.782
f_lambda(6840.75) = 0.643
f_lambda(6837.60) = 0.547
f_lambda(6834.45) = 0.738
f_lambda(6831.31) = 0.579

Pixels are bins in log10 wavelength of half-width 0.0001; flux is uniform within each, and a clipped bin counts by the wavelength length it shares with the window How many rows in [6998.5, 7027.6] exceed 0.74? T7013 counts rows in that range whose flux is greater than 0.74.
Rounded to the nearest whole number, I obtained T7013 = 5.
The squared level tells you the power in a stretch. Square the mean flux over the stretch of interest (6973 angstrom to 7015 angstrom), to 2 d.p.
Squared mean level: 0.72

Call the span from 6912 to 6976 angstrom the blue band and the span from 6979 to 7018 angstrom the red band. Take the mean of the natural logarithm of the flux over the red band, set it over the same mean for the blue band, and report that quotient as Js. 0.59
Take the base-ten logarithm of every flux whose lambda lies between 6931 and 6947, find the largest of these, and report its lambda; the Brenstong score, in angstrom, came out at 6939.11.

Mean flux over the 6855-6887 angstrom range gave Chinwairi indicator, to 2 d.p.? 0.60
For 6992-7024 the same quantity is 0.79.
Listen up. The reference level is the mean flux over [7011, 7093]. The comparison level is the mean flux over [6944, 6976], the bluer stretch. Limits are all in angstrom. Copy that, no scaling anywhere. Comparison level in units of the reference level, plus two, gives 2.93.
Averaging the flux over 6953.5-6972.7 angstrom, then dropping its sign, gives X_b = 0.77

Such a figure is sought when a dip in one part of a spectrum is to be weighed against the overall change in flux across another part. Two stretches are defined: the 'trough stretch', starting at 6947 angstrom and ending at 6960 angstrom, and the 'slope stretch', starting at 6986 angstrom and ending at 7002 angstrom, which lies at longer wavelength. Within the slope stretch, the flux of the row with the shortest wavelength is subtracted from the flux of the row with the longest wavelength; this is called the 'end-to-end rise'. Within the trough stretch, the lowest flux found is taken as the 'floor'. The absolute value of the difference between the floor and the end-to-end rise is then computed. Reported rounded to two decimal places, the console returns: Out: 0.38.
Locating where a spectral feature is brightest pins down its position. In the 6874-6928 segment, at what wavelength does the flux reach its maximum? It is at 6907.23 angstrom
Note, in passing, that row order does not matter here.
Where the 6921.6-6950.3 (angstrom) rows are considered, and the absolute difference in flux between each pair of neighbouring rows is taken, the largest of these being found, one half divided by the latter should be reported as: 2.1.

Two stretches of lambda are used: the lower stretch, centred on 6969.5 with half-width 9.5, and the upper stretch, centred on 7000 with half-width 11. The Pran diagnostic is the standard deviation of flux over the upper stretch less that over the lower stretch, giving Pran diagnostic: 0.00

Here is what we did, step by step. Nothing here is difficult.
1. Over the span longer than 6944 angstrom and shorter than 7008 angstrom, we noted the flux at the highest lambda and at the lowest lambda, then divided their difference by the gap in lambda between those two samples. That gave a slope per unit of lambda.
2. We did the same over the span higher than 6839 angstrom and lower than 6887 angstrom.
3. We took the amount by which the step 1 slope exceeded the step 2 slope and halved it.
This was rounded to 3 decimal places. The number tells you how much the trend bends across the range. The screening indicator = 0.004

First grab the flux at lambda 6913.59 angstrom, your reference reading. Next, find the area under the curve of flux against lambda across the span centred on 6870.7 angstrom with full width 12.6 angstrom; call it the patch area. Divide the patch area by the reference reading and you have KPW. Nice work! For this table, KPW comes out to 11.2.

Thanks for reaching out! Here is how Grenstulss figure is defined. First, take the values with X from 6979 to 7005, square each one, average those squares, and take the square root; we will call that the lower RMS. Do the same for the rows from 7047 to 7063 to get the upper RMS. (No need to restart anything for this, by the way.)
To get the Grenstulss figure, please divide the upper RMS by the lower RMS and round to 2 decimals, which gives 0.91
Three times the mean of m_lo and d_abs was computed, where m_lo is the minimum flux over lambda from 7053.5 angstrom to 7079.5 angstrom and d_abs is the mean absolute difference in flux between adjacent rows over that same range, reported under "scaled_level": 1.18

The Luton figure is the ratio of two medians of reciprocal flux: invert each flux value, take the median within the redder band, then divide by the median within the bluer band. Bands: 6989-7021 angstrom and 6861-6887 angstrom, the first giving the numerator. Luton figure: 0.71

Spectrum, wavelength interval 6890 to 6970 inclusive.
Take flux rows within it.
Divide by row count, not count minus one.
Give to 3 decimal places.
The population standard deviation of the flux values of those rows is 0.108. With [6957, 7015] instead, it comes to 0.100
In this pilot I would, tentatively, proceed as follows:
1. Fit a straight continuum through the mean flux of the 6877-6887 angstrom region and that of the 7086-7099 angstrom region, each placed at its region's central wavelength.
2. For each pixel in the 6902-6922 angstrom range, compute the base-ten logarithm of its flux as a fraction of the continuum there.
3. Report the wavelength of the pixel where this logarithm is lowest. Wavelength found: 6916.78 angstrom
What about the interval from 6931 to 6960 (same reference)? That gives 6945.50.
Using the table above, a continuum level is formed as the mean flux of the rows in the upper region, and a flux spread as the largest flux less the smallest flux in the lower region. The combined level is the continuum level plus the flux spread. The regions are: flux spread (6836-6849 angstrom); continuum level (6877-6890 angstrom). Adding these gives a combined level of 0.77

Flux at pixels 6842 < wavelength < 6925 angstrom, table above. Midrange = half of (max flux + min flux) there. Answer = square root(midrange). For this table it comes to 0.832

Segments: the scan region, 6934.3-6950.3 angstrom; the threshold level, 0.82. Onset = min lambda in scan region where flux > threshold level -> 6939.11 angstrom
